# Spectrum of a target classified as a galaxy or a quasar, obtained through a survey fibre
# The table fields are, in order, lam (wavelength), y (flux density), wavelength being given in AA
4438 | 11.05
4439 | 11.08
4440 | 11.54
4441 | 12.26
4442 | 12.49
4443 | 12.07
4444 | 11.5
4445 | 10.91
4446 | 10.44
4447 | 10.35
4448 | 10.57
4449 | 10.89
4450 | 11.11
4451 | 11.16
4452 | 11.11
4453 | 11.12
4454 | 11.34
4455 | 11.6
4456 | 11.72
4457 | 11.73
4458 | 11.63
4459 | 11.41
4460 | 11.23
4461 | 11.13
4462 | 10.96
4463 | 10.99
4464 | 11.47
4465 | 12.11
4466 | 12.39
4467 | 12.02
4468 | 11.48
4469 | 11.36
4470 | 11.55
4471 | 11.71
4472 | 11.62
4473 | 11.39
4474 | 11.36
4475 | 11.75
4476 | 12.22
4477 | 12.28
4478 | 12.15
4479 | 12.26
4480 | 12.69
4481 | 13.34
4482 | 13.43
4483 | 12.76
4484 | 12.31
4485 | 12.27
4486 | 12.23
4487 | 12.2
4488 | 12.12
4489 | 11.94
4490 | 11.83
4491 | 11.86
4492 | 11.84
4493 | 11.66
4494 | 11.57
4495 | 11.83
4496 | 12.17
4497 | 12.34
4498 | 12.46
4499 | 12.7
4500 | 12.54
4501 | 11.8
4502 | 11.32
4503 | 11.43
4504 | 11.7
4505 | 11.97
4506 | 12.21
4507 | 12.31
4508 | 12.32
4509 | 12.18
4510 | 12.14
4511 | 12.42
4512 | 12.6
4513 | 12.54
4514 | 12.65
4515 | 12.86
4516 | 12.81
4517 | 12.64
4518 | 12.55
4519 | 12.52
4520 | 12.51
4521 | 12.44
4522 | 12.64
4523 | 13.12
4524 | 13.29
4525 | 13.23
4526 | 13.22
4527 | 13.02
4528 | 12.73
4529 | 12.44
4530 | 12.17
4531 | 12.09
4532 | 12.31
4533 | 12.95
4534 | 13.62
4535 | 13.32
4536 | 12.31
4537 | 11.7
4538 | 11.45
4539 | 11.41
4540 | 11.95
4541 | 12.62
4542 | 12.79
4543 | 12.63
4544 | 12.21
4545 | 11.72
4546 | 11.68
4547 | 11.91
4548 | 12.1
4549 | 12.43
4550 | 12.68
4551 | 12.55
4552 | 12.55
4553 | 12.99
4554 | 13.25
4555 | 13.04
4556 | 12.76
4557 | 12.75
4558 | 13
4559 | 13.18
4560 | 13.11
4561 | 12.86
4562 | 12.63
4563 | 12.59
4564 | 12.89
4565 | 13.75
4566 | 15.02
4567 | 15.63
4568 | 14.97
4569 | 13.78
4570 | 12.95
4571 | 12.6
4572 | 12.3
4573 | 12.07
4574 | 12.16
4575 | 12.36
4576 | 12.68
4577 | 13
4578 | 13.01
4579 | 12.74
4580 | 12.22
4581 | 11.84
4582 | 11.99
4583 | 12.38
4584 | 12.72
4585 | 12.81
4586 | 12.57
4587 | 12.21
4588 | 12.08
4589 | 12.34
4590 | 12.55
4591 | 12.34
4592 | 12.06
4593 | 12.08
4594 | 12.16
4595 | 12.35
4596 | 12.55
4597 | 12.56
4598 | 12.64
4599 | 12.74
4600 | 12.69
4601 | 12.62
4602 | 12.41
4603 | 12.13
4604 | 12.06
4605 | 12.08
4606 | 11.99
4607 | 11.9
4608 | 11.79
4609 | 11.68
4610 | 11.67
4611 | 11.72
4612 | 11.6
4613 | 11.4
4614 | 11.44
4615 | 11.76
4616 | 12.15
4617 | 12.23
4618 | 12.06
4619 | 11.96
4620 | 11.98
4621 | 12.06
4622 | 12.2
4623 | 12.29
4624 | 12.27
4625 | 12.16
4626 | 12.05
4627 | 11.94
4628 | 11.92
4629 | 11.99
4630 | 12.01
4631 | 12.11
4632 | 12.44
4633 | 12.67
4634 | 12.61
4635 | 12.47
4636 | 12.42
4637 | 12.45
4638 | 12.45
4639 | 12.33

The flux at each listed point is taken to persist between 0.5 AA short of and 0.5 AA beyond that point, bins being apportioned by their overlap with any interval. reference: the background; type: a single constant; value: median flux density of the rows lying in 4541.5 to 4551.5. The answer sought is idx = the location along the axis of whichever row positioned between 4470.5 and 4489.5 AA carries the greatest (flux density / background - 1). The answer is 4482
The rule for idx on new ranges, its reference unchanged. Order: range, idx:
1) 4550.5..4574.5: 4567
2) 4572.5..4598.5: 4578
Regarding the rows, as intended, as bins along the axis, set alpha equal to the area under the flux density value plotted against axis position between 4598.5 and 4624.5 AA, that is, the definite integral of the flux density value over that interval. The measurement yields 313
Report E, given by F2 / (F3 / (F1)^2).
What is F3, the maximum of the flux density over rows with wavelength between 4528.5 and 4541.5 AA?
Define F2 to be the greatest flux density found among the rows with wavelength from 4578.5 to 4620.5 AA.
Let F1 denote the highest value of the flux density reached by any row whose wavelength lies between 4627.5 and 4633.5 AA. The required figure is 151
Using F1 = 12.67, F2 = 12.81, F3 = 13.62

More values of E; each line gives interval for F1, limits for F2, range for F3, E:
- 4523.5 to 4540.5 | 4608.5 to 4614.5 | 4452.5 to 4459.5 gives 185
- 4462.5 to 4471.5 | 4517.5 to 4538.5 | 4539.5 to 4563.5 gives 158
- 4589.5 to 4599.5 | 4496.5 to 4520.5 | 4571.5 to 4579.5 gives 160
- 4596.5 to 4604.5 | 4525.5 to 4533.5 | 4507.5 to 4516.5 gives 167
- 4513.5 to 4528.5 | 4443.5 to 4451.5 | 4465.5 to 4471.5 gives 164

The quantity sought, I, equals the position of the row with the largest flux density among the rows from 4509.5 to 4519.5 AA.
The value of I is 4515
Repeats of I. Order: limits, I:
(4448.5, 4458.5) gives 4457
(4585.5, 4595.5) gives 4586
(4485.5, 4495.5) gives 4486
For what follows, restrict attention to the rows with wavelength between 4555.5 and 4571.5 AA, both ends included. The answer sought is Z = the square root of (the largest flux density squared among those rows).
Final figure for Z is 15.6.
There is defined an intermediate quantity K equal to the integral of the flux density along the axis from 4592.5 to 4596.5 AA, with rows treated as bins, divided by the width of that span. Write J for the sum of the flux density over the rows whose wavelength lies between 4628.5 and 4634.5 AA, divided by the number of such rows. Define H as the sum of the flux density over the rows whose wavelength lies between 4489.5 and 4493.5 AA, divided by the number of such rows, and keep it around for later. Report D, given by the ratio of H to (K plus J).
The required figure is 0.48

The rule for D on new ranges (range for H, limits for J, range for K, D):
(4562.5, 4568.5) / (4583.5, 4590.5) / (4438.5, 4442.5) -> 0.58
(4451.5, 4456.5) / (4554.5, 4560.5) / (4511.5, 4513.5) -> 0.45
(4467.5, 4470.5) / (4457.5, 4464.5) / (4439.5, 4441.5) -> 0.49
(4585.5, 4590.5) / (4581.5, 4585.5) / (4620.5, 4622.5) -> 0.50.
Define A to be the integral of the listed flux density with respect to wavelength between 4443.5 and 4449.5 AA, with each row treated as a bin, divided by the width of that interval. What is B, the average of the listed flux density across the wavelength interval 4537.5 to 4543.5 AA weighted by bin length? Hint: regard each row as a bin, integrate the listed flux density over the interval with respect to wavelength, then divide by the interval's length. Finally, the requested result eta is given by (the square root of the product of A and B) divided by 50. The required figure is 0.229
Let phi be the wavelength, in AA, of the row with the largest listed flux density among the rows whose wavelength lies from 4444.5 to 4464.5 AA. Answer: 4457 AA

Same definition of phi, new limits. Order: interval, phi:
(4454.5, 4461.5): 4457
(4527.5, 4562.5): 4534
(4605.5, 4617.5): 4617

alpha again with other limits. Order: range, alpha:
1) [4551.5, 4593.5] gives 539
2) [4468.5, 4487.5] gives 231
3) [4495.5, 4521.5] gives 320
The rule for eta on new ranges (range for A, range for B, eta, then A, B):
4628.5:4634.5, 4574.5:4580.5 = 0.250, 12.3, 12.7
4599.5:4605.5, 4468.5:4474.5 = 0.238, 12.3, 11.5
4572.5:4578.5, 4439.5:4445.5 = 0.243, 12.5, 11.8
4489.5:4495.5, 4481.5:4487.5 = 0.243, 11.8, 12.5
